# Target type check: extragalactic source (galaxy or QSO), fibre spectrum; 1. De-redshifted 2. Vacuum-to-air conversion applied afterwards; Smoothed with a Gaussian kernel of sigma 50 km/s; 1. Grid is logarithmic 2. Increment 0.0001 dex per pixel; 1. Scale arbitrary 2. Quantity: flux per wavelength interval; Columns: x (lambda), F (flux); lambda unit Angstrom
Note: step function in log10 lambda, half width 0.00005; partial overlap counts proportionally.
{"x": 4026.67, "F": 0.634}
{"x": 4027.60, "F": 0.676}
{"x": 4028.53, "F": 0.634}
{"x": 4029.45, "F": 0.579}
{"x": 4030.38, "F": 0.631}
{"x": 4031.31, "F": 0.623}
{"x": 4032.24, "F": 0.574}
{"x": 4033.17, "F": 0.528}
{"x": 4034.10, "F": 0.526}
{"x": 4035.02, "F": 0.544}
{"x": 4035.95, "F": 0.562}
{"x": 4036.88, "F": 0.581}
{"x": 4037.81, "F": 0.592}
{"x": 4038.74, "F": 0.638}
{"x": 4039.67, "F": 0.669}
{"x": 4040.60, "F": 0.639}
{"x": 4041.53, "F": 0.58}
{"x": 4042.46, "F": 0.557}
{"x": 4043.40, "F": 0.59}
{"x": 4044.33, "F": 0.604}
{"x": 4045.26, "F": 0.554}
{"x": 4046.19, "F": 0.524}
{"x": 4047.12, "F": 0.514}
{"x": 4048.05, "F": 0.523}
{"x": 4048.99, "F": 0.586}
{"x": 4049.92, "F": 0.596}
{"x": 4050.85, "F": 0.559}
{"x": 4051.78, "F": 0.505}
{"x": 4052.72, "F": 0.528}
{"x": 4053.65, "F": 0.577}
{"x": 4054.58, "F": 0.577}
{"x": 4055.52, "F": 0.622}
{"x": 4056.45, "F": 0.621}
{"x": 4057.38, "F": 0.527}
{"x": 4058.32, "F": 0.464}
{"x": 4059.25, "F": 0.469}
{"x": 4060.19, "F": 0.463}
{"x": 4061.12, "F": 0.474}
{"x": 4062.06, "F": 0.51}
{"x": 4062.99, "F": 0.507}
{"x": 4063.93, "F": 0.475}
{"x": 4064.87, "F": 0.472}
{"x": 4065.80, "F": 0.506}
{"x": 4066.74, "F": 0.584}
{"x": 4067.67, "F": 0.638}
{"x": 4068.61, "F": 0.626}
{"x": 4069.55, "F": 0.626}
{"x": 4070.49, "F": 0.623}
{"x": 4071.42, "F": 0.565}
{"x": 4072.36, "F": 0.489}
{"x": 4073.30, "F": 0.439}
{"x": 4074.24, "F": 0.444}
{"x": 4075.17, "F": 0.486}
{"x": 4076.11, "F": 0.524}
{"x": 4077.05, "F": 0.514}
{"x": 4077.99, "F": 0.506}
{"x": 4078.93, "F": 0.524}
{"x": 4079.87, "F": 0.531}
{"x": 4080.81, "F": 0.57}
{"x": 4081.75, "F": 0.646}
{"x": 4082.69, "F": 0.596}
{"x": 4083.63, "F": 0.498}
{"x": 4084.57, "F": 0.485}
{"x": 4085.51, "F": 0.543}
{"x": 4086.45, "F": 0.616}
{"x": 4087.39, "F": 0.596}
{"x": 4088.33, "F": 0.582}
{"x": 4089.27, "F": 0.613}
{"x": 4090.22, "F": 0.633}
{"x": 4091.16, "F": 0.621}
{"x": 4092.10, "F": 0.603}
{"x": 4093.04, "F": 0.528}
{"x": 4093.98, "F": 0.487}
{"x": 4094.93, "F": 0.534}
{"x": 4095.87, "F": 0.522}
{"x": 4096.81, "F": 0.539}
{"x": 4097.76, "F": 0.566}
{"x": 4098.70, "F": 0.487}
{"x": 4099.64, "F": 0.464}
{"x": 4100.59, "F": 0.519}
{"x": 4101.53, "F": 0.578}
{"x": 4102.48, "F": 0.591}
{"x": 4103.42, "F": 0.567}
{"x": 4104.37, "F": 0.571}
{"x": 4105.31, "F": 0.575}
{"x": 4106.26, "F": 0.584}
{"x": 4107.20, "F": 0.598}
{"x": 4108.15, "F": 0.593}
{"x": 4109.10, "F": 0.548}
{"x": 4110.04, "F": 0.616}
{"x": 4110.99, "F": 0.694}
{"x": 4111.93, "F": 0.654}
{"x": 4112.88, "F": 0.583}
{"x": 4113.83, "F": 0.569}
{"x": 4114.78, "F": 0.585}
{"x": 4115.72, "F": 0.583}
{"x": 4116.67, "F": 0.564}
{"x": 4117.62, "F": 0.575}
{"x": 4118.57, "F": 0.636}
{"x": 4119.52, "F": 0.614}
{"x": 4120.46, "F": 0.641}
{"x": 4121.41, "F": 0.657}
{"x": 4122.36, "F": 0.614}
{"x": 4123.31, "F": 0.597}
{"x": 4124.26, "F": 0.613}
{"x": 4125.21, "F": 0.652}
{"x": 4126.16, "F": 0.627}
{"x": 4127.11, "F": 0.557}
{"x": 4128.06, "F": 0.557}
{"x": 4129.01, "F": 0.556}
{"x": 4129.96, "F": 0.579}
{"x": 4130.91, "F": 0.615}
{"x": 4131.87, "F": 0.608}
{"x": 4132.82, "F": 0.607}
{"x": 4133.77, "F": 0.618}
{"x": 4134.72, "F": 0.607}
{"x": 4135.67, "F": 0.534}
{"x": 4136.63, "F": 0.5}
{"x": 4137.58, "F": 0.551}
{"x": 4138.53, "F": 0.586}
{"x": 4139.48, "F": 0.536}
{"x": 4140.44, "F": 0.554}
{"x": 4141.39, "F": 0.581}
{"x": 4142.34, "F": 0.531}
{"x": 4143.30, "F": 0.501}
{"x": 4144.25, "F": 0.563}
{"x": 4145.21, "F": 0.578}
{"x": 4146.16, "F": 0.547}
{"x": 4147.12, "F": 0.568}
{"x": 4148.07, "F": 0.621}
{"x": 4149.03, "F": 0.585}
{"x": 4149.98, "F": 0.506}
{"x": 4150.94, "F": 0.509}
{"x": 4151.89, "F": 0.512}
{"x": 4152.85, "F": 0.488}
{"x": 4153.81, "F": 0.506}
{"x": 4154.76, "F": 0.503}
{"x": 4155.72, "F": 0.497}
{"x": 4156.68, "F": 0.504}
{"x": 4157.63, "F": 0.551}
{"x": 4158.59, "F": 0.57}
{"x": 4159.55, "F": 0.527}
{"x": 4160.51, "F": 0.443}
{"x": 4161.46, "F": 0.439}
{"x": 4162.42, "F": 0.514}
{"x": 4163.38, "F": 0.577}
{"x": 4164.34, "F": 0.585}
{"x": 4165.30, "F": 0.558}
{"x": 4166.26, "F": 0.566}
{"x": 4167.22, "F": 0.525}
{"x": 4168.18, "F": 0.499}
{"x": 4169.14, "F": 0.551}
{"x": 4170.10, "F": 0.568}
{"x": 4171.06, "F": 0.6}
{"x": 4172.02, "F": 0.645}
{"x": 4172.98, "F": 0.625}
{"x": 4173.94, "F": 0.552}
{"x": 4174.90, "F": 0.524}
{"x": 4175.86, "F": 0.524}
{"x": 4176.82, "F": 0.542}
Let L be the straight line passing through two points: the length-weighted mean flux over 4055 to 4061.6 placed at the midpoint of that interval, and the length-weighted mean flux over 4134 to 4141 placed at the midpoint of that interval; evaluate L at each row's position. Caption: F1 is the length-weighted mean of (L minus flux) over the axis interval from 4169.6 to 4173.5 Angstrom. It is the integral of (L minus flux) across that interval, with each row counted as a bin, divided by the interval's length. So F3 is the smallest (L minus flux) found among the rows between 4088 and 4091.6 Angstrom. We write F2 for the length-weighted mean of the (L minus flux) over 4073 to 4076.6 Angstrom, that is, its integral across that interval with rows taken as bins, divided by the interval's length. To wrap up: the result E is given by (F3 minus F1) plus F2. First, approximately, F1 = -0.038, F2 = 0.052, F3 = -0.10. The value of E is -0.01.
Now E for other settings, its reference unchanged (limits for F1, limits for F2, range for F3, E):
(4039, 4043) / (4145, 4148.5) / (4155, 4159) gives 0.08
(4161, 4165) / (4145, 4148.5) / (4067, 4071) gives -0.17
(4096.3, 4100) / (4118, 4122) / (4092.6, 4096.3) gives -0.11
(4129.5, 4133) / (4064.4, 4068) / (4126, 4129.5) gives -0.05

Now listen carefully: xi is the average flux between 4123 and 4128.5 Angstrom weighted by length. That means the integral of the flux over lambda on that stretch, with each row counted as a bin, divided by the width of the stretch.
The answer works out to 0.60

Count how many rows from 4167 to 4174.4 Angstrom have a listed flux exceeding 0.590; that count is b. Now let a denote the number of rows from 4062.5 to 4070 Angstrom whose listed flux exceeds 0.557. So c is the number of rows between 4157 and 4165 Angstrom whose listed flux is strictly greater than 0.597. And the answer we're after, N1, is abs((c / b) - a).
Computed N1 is 4.0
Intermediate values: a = 4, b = 3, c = 0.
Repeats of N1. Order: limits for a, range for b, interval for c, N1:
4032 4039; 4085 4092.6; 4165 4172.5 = 4.7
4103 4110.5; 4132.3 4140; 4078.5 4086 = 6.7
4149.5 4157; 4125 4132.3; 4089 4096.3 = 1.0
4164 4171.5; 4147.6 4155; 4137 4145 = 5.0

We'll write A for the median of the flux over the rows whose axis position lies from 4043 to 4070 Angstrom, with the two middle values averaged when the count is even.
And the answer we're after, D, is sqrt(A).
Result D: 0.73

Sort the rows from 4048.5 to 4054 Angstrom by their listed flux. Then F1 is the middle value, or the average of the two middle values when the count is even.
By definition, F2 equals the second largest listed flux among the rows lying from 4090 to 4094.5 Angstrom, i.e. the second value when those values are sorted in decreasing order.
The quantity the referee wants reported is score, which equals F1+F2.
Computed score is 1.19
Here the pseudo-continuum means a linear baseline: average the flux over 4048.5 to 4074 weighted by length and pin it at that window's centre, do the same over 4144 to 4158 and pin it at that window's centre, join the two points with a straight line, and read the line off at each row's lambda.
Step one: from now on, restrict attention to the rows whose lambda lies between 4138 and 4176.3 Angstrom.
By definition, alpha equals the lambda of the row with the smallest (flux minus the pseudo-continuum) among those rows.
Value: 4161.46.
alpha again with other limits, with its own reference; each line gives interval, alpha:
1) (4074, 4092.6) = 4074.24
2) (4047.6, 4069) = 4060.19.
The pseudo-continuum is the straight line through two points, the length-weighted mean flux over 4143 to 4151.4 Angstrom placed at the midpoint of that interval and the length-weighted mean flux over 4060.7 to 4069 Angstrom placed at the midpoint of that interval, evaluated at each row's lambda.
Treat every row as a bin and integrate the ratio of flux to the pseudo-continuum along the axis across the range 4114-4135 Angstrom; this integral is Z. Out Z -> 23 Angstrom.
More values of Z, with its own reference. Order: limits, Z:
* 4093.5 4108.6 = 15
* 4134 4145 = 11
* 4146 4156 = 10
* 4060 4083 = 23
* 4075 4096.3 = 22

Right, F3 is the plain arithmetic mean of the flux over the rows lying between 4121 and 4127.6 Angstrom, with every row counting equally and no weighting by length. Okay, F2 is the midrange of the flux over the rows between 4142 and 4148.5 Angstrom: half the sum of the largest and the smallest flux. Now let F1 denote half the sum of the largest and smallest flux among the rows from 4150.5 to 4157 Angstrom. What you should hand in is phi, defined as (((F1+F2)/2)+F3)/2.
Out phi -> 0.574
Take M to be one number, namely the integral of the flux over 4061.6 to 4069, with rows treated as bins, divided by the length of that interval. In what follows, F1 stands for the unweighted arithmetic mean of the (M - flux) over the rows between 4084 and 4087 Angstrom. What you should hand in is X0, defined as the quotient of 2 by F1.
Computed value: -224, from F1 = -0.009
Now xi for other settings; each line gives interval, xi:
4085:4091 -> 0.60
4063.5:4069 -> 0.55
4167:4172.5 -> 0.57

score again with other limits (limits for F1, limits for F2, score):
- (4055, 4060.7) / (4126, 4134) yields 1.12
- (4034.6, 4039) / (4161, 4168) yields 1.16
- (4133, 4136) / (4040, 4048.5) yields 1.21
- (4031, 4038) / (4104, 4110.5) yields 1.17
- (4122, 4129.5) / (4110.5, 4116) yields 1.26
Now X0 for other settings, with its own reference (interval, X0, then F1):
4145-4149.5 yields -49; -0.041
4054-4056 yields -33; -0.060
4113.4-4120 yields -40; -0.050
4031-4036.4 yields -98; -0.020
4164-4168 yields -103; -0.019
